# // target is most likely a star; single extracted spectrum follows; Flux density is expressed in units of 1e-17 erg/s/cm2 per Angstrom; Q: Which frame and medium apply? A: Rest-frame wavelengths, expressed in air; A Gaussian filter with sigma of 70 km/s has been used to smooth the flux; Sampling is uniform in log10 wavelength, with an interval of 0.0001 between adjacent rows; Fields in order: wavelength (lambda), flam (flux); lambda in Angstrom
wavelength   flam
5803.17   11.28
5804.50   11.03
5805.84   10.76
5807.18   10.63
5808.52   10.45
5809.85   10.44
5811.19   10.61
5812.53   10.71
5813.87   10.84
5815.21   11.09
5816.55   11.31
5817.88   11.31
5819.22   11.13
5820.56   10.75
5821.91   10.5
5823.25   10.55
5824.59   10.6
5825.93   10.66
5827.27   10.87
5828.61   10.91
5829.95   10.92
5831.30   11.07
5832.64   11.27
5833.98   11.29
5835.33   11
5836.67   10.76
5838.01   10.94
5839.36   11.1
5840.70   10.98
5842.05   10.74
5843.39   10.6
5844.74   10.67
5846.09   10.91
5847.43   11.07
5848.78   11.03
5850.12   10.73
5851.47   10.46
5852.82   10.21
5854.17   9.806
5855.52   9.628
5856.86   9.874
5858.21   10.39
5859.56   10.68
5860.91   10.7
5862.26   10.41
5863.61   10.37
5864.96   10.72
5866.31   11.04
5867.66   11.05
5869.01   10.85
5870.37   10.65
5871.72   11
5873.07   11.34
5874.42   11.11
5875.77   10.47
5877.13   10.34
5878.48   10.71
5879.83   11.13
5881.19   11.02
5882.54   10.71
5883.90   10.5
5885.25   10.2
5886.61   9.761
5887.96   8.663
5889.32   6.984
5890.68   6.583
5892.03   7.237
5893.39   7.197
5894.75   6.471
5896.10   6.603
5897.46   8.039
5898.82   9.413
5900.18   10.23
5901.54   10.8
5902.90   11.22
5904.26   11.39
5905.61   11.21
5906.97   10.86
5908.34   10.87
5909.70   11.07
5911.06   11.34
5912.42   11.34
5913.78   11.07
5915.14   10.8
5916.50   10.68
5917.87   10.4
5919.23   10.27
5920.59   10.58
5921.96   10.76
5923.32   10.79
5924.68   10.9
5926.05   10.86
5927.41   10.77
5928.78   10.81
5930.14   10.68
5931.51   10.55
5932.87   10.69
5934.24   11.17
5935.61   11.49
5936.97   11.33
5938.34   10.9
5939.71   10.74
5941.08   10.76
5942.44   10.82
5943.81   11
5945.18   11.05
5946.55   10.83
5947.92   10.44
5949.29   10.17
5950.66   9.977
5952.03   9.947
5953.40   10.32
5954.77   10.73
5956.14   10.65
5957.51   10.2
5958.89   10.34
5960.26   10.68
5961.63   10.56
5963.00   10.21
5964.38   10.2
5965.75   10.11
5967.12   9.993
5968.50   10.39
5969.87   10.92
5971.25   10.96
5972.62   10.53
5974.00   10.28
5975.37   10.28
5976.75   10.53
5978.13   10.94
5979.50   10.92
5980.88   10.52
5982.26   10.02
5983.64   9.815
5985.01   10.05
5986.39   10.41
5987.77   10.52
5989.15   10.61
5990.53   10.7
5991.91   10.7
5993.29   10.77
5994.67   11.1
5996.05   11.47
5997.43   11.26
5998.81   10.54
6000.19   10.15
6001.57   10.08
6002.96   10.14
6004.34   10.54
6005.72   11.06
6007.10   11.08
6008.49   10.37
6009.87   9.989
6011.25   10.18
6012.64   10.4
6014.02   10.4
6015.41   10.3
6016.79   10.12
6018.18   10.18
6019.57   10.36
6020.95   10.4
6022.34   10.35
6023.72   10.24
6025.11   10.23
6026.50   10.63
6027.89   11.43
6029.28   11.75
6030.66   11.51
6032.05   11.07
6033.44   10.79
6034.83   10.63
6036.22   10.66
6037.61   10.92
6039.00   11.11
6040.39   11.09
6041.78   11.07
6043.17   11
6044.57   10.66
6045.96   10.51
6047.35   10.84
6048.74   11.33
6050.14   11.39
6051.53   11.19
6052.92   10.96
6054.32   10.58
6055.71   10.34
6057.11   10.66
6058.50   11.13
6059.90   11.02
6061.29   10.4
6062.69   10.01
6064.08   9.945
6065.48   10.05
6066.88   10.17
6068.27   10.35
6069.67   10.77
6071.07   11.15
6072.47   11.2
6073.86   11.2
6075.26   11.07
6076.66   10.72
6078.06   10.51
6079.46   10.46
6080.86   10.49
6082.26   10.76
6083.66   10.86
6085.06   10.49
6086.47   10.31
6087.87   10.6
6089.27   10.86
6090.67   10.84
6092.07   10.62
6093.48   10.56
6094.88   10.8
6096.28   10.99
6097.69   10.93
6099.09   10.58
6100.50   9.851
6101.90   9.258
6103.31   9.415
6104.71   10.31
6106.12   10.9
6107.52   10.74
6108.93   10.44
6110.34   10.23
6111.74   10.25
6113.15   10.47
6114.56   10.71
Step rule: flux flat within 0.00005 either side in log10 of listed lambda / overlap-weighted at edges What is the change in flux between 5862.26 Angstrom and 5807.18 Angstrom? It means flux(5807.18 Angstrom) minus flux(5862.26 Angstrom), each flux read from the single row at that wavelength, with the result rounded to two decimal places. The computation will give 0.22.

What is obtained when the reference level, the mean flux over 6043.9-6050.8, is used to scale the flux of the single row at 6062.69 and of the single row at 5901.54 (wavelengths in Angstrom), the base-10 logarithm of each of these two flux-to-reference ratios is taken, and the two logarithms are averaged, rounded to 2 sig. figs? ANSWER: -0.022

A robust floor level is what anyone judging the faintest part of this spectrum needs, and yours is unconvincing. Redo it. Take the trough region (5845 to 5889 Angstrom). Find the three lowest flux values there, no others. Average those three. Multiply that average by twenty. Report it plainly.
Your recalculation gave 187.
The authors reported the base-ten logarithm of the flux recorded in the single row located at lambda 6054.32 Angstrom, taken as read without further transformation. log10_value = 1.02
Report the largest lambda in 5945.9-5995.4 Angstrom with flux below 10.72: 5991.91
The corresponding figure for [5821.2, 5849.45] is 5844.74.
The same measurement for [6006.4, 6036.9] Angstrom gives 6036.22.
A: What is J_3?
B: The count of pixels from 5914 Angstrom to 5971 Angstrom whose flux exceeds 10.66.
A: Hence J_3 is 23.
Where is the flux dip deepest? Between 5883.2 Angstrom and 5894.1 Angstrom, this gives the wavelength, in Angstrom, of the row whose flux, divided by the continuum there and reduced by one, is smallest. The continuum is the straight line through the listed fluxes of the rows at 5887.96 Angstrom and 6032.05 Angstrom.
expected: 5890.68 Angstrom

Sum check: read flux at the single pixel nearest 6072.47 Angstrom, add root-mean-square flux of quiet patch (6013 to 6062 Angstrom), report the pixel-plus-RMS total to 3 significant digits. 22.0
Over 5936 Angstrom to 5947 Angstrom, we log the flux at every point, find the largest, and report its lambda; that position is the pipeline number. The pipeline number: 5936.97 Angstrom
